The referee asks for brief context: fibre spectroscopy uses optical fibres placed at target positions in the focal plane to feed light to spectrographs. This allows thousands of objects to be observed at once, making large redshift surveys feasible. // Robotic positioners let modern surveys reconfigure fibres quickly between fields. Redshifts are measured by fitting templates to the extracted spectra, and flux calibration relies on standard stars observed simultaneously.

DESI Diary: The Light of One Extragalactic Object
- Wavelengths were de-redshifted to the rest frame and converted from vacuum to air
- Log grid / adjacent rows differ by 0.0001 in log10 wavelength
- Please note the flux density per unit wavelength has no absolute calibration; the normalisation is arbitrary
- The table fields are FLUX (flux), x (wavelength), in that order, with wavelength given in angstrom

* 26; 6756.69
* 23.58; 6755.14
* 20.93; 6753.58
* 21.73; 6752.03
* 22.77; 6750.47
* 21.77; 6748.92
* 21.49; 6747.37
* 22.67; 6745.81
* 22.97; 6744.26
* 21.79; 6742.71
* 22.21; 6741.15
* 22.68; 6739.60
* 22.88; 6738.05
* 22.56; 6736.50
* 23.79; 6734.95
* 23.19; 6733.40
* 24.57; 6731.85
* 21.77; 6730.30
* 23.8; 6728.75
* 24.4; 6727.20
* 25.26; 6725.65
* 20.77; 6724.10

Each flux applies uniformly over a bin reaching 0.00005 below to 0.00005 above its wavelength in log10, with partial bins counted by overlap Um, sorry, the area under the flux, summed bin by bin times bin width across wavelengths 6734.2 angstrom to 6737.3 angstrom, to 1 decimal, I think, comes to 71.9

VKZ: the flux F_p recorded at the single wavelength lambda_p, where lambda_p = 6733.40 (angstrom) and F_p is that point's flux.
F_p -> 23.19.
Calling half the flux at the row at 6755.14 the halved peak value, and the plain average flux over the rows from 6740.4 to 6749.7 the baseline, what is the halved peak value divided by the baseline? 0.532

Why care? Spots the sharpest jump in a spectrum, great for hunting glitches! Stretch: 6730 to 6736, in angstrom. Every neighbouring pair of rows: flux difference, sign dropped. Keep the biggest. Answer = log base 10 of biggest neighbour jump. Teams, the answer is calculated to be 0.45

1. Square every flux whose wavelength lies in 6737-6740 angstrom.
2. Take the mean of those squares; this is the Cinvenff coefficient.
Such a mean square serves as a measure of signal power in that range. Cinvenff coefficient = 519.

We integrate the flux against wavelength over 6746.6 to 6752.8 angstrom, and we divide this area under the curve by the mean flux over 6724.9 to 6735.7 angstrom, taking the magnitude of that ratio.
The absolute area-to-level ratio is 5.7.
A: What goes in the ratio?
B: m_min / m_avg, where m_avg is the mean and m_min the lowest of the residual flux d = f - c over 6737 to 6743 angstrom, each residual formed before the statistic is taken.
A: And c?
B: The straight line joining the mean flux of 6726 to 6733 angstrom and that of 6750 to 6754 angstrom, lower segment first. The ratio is 2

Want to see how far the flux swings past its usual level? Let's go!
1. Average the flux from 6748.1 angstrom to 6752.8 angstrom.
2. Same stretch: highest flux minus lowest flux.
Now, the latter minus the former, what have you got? -21.1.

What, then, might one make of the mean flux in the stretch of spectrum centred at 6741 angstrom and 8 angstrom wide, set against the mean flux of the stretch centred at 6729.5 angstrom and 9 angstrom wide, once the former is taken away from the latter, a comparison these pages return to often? 1.3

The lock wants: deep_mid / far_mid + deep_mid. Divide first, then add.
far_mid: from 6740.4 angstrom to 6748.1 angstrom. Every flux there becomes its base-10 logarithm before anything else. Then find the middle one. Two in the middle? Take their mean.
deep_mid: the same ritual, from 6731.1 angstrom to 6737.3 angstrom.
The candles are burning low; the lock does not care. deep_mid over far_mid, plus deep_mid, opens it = 2.39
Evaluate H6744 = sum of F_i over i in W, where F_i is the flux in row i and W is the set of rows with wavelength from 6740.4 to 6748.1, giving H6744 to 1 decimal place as 111.1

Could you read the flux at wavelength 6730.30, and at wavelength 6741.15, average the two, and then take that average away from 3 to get -18.99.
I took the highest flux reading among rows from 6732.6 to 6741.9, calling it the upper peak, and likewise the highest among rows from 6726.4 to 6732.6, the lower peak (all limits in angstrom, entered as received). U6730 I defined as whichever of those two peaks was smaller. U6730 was 23.8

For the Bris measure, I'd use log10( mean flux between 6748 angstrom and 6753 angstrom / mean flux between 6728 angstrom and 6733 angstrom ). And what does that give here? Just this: -0.025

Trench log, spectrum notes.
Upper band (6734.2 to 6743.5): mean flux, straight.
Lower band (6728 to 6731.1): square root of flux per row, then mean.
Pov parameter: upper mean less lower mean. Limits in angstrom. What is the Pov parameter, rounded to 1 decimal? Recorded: 17.9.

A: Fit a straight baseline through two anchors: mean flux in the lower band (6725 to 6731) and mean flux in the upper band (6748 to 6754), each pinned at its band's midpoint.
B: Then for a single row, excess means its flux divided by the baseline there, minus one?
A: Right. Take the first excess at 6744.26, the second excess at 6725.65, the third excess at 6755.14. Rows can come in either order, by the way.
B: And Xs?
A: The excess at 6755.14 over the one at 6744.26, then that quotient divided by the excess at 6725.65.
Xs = 75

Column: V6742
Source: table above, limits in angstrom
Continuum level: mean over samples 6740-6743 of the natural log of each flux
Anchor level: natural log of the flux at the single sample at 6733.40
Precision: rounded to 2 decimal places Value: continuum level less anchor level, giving -0.05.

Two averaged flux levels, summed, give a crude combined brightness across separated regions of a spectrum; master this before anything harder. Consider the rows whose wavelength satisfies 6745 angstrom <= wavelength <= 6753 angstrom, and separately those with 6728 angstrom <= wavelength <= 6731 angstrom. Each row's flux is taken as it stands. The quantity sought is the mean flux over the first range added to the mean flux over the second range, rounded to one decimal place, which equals 44.9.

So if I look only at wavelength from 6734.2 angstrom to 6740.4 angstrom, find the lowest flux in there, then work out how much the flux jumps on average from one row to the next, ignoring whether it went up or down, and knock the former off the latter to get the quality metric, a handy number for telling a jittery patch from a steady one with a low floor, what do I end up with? -22.0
